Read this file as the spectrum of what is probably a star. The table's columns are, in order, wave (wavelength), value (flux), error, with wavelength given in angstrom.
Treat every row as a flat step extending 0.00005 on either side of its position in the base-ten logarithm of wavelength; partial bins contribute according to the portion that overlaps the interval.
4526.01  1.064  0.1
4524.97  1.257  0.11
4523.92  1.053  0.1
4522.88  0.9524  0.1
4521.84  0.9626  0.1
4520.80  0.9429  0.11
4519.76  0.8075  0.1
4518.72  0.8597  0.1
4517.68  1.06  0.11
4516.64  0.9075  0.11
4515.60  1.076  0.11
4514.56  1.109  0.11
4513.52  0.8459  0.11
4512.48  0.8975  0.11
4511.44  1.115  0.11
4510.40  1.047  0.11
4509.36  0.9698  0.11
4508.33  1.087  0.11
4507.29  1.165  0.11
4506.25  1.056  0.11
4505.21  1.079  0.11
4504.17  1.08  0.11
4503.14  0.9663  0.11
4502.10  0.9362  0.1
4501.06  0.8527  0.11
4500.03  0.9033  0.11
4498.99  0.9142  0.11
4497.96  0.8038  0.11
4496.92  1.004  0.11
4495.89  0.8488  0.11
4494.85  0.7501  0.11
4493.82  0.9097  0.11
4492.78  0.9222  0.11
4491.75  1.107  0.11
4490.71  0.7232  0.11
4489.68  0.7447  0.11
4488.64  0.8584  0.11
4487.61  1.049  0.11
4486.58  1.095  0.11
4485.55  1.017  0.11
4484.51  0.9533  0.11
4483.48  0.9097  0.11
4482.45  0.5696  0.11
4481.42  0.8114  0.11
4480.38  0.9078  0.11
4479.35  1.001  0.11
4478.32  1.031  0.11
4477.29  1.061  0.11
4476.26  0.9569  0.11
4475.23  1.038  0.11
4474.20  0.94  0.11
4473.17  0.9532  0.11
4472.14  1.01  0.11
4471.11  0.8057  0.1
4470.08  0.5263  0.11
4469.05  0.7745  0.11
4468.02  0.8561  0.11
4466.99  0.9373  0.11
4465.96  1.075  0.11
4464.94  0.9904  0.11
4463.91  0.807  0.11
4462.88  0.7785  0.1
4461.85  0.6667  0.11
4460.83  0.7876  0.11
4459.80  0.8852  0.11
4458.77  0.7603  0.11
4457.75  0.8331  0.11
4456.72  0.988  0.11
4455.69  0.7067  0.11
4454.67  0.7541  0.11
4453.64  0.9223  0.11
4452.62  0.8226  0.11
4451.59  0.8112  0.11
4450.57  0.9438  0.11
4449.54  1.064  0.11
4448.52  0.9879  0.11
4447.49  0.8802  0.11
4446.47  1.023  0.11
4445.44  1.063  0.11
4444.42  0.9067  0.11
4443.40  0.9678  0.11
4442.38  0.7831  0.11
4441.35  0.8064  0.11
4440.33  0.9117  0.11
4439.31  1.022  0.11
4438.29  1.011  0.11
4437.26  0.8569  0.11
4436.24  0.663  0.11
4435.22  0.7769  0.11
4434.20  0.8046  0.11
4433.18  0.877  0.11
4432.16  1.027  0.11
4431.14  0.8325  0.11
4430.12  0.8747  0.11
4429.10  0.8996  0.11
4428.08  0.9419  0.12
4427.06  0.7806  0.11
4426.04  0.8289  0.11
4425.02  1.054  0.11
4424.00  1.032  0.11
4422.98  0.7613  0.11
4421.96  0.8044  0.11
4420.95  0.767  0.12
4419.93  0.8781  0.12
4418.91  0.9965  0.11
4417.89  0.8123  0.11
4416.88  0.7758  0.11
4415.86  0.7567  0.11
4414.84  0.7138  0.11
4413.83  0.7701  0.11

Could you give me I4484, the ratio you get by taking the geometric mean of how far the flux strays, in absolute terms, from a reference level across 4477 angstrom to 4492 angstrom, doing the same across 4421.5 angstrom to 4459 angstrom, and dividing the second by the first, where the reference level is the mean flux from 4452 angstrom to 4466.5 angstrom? 0.57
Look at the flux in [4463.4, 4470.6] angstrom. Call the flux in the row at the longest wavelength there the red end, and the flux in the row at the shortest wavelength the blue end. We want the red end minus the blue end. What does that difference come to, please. -0.28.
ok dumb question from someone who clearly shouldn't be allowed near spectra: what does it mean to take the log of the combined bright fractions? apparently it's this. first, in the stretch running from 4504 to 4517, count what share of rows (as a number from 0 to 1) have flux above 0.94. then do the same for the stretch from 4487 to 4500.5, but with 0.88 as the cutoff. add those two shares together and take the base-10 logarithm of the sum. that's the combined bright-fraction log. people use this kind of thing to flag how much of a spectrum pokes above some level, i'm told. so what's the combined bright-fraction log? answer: 0.12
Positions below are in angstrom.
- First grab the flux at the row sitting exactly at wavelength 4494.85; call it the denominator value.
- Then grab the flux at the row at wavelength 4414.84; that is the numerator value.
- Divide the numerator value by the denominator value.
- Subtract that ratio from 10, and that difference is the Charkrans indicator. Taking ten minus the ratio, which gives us 9.05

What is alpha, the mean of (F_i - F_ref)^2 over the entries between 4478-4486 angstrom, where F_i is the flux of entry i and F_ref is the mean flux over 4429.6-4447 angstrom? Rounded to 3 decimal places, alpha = 0.020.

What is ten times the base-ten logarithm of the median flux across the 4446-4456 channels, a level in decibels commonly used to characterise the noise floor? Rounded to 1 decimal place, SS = -0.5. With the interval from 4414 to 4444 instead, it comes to -0.8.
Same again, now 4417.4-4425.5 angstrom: -0.7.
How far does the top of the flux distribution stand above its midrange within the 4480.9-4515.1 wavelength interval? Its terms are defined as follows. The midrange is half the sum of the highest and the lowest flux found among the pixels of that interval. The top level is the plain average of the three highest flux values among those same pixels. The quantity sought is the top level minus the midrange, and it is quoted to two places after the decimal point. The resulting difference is 0.26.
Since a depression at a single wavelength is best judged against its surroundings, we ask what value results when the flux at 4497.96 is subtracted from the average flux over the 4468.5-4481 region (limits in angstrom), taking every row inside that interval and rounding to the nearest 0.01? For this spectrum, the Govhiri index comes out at 0.11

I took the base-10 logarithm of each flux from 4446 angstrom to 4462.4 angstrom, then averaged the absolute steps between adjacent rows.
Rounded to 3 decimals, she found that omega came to 0.059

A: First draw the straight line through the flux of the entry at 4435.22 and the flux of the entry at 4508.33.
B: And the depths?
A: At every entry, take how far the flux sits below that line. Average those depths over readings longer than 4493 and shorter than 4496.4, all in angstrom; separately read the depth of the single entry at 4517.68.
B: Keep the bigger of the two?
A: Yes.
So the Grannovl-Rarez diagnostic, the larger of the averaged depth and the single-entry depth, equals 0.19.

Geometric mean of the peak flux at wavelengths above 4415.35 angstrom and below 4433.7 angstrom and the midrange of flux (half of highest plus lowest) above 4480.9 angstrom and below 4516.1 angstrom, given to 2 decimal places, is 0.96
